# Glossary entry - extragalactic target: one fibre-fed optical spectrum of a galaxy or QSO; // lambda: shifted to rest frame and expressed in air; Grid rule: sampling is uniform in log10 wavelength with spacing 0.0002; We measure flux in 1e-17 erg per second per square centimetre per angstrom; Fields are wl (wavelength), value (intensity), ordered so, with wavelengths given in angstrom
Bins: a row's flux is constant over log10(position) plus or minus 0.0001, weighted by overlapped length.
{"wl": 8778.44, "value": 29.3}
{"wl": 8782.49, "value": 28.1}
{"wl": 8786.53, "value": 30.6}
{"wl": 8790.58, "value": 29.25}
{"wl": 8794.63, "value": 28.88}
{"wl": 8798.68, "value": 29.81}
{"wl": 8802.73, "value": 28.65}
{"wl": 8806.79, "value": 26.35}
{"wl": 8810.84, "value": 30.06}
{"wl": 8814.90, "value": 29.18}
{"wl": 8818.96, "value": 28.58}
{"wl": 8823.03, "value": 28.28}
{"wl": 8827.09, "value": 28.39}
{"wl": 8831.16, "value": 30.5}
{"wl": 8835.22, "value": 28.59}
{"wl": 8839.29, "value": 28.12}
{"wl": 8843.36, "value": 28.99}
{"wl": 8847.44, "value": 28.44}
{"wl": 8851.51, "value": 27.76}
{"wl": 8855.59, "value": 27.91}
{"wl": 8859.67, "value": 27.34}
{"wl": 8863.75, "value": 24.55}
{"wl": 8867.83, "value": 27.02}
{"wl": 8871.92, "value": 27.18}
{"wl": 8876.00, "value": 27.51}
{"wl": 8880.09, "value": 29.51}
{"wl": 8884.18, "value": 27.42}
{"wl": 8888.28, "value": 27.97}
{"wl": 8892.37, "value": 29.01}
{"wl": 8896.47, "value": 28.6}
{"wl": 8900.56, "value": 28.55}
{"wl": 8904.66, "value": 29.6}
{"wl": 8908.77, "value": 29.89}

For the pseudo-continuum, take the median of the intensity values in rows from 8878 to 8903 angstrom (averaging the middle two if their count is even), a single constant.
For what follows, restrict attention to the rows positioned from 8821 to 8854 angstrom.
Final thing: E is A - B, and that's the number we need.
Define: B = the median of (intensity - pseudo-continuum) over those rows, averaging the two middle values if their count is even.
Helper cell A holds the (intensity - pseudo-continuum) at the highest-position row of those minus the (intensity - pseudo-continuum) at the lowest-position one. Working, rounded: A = -0.5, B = -0.2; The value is -0.4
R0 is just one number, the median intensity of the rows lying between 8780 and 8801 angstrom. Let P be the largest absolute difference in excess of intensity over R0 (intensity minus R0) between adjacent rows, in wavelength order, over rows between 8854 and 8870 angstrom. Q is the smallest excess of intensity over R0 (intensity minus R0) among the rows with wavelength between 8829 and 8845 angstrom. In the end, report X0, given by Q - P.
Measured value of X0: -3.9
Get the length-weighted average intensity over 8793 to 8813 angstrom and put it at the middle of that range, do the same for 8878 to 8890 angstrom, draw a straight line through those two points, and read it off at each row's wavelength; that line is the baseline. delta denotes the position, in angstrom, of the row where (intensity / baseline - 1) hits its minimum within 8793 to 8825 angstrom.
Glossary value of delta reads 8806.79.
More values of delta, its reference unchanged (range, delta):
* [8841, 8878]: 8863.75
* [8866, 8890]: 8867.83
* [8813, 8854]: 8851.51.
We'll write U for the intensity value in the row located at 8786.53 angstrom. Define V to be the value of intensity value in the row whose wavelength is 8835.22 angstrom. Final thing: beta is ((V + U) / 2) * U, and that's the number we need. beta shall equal 906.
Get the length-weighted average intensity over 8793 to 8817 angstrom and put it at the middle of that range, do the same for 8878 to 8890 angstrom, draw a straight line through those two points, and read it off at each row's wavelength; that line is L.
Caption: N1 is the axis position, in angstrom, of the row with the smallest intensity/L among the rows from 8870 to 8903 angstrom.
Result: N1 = 8871.92 angstrom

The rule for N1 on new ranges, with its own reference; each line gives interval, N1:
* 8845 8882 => 8863.75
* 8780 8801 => 8782.49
